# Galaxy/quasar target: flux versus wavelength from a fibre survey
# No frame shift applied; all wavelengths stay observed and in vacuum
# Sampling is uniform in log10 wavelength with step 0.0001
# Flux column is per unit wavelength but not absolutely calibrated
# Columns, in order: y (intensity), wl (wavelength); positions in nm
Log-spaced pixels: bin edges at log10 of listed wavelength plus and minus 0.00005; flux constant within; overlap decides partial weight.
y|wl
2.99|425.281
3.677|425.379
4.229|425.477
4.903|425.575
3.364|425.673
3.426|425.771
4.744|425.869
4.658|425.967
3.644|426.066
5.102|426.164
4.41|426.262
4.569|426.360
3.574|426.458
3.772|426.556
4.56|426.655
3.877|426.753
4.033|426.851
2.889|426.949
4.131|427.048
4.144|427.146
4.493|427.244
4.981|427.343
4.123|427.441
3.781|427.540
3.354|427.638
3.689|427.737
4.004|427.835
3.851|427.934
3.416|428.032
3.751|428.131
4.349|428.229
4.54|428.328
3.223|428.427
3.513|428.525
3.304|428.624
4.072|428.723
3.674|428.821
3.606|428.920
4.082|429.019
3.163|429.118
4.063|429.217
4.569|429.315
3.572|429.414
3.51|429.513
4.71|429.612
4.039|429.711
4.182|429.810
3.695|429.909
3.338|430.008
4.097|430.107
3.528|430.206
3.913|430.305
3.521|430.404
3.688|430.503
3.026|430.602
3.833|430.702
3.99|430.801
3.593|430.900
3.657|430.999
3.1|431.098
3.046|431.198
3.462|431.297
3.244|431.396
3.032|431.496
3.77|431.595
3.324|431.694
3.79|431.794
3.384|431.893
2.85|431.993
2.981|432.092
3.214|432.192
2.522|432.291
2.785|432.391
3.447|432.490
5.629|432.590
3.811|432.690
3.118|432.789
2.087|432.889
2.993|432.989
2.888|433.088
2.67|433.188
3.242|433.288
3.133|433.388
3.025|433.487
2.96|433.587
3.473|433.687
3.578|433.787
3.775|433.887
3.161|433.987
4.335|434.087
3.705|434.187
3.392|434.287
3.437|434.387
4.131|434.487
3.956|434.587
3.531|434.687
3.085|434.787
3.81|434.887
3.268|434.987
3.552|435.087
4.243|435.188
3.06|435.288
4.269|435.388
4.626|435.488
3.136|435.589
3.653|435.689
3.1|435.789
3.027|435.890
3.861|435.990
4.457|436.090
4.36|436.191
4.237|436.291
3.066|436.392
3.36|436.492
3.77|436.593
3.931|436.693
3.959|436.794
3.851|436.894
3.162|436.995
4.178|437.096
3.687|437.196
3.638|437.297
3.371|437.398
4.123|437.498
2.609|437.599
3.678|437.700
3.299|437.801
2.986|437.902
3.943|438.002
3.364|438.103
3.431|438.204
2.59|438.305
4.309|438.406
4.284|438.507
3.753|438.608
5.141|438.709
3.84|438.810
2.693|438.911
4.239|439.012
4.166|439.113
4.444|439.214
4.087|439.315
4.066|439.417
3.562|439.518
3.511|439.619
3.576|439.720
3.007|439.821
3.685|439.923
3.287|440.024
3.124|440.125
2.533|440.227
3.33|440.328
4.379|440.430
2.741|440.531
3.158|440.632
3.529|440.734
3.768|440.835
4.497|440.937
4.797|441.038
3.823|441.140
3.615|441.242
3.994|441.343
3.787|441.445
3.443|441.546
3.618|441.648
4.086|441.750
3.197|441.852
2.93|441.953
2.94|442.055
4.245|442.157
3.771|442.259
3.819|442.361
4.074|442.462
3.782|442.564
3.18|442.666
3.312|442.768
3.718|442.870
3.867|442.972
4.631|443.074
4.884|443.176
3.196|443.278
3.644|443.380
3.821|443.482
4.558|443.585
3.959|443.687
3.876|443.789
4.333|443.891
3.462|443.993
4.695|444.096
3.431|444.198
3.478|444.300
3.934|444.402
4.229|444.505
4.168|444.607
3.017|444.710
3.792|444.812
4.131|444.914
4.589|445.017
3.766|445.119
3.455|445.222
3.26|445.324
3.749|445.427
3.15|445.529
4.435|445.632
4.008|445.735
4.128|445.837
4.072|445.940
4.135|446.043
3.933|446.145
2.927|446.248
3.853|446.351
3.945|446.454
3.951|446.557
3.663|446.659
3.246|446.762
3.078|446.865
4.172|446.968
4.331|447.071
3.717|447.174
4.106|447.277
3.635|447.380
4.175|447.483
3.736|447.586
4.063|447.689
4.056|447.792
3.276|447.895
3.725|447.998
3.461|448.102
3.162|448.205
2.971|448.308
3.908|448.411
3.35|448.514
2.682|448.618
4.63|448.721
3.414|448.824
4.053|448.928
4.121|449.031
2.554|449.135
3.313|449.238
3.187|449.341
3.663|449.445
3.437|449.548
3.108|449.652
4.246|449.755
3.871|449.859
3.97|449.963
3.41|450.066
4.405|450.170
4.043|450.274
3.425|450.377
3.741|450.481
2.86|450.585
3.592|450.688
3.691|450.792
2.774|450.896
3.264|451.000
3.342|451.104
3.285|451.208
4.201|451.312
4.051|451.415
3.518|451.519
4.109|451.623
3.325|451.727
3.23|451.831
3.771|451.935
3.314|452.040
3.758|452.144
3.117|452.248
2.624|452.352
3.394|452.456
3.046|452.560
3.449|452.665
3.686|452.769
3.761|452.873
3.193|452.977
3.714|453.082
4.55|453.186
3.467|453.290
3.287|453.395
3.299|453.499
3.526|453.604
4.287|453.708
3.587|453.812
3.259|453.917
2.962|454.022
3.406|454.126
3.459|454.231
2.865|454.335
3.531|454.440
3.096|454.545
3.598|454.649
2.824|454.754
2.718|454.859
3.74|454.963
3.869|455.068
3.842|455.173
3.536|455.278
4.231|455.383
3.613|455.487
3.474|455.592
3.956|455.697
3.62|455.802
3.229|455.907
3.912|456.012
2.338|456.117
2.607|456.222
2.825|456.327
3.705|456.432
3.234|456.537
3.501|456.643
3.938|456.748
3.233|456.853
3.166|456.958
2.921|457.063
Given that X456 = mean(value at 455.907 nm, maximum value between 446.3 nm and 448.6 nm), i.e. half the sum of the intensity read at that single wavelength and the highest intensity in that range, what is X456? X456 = 3.8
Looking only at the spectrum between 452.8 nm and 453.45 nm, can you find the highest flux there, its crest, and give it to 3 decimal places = 4.550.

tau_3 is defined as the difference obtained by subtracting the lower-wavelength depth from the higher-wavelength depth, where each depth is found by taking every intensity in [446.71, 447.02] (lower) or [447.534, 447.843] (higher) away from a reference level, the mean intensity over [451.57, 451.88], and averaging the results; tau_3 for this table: -0.5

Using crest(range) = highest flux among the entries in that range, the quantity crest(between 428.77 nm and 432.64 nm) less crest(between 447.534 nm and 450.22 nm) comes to 1.0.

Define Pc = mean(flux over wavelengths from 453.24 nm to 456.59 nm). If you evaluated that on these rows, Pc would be 3.40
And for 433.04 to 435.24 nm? 3.47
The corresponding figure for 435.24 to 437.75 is 3.69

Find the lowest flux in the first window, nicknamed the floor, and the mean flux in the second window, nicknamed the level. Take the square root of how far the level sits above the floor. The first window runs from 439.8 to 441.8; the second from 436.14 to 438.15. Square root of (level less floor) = 1.05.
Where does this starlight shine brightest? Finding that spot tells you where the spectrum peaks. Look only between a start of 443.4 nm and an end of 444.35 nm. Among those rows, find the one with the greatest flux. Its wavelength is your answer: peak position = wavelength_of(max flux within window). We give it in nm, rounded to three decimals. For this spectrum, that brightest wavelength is 444.096 nm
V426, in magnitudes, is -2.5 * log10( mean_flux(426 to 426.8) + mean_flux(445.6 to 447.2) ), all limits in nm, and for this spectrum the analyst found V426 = -2.26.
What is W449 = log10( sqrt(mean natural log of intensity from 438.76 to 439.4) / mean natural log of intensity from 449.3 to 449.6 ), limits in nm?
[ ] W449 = -0.025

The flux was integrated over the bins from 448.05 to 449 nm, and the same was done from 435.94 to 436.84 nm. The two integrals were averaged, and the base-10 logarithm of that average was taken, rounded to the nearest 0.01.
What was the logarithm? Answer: 0.53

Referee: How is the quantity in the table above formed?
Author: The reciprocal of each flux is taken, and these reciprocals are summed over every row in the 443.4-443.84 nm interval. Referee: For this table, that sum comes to 0.99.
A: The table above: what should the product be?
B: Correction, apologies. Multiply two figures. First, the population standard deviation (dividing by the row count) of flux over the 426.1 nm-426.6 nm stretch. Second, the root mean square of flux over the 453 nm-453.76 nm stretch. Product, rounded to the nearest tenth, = 2.1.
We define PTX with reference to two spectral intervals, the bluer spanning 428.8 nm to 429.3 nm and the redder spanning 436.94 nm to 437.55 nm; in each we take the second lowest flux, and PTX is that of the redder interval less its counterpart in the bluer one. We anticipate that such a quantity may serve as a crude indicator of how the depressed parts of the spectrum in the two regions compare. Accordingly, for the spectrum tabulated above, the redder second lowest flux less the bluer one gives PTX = -0.2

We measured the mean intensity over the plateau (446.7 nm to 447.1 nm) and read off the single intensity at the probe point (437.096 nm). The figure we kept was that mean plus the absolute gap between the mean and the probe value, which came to 4.18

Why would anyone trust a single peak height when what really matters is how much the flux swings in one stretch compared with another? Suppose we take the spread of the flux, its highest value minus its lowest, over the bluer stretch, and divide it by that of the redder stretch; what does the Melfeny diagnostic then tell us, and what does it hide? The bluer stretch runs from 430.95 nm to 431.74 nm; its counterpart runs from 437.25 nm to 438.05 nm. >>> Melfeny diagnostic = 0.5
